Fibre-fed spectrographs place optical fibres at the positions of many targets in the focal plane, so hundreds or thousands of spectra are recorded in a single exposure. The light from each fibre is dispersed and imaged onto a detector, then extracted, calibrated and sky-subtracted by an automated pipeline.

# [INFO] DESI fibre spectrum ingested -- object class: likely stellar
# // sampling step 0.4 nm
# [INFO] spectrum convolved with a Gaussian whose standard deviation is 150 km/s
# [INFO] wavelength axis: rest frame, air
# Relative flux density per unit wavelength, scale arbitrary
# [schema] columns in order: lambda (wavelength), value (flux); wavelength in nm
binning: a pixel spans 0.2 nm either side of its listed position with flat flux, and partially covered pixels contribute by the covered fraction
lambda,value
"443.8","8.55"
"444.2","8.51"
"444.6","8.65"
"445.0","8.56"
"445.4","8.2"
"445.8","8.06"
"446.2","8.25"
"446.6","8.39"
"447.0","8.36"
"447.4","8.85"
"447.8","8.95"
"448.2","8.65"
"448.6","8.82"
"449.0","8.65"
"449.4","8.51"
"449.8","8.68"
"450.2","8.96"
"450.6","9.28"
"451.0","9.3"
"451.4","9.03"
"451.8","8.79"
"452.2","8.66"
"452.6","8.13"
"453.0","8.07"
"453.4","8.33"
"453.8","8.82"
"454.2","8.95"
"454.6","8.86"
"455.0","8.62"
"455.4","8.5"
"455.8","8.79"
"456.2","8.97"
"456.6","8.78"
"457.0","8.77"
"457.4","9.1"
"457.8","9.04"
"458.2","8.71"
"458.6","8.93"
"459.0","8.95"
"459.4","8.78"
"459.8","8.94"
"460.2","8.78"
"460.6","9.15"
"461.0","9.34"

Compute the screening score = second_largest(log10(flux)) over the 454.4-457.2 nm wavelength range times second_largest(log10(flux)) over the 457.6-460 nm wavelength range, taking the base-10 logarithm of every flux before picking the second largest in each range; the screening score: 0.902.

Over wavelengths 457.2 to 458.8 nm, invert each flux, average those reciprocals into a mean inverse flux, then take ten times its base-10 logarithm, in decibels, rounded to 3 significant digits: -9.51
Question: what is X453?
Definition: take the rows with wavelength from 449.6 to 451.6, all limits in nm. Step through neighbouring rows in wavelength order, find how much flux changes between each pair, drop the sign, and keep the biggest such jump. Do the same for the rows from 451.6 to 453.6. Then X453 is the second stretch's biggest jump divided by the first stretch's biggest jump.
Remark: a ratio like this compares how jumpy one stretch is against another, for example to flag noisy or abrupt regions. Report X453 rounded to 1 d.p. 1.7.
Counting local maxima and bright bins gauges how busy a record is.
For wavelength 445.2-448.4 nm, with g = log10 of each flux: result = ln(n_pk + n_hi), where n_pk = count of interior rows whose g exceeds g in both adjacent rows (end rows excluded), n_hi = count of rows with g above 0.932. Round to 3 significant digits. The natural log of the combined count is 1.61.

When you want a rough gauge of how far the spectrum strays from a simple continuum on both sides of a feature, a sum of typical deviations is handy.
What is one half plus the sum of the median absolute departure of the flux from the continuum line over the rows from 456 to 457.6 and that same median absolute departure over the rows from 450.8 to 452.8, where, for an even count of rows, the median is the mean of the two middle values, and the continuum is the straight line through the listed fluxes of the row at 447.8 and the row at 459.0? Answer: 0.95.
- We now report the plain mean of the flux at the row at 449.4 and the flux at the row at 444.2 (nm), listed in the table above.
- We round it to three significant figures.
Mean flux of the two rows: 8.51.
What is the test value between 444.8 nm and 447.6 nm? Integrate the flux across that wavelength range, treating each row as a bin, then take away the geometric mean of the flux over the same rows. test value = 15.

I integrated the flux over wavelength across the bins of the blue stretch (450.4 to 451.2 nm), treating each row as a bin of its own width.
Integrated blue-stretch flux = 7.43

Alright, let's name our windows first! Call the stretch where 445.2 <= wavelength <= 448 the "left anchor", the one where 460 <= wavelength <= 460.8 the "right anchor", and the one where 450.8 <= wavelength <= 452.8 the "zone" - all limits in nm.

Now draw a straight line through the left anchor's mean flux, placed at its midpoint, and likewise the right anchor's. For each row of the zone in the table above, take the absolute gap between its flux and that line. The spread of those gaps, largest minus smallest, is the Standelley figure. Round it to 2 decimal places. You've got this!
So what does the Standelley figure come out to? 0.69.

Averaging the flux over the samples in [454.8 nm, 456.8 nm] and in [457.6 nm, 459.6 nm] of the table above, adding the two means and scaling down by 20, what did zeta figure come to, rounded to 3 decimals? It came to 0.881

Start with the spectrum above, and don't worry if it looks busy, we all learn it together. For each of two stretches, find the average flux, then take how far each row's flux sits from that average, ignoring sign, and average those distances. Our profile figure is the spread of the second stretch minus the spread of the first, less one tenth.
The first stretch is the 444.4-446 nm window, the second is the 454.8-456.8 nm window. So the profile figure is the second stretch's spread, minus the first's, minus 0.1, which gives -0.20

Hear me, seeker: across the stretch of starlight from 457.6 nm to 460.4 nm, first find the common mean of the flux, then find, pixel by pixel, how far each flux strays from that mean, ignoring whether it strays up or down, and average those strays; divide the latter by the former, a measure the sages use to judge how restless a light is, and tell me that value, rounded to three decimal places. 0.011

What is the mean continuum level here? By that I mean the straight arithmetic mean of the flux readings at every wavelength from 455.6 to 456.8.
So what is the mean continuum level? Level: 8.8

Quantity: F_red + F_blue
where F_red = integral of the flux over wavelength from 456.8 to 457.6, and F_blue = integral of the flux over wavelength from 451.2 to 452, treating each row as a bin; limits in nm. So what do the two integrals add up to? 14.3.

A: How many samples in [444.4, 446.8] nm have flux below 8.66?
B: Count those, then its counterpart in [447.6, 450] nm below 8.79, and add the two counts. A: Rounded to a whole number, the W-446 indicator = 10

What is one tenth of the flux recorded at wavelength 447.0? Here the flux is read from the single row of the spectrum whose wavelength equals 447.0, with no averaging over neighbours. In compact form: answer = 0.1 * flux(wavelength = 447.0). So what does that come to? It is 0.84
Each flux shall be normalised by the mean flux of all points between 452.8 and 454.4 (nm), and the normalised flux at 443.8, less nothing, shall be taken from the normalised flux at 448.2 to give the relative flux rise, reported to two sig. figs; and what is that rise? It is 0.012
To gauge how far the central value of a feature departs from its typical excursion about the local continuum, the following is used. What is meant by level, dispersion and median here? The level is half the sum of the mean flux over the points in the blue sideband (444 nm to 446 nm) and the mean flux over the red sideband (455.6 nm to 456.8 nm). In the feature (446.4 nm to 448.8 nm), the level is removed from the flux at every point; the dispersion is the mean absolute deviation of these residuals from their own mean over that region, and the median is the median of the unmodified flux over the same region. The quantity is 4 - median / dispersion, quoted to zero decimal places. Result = -39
